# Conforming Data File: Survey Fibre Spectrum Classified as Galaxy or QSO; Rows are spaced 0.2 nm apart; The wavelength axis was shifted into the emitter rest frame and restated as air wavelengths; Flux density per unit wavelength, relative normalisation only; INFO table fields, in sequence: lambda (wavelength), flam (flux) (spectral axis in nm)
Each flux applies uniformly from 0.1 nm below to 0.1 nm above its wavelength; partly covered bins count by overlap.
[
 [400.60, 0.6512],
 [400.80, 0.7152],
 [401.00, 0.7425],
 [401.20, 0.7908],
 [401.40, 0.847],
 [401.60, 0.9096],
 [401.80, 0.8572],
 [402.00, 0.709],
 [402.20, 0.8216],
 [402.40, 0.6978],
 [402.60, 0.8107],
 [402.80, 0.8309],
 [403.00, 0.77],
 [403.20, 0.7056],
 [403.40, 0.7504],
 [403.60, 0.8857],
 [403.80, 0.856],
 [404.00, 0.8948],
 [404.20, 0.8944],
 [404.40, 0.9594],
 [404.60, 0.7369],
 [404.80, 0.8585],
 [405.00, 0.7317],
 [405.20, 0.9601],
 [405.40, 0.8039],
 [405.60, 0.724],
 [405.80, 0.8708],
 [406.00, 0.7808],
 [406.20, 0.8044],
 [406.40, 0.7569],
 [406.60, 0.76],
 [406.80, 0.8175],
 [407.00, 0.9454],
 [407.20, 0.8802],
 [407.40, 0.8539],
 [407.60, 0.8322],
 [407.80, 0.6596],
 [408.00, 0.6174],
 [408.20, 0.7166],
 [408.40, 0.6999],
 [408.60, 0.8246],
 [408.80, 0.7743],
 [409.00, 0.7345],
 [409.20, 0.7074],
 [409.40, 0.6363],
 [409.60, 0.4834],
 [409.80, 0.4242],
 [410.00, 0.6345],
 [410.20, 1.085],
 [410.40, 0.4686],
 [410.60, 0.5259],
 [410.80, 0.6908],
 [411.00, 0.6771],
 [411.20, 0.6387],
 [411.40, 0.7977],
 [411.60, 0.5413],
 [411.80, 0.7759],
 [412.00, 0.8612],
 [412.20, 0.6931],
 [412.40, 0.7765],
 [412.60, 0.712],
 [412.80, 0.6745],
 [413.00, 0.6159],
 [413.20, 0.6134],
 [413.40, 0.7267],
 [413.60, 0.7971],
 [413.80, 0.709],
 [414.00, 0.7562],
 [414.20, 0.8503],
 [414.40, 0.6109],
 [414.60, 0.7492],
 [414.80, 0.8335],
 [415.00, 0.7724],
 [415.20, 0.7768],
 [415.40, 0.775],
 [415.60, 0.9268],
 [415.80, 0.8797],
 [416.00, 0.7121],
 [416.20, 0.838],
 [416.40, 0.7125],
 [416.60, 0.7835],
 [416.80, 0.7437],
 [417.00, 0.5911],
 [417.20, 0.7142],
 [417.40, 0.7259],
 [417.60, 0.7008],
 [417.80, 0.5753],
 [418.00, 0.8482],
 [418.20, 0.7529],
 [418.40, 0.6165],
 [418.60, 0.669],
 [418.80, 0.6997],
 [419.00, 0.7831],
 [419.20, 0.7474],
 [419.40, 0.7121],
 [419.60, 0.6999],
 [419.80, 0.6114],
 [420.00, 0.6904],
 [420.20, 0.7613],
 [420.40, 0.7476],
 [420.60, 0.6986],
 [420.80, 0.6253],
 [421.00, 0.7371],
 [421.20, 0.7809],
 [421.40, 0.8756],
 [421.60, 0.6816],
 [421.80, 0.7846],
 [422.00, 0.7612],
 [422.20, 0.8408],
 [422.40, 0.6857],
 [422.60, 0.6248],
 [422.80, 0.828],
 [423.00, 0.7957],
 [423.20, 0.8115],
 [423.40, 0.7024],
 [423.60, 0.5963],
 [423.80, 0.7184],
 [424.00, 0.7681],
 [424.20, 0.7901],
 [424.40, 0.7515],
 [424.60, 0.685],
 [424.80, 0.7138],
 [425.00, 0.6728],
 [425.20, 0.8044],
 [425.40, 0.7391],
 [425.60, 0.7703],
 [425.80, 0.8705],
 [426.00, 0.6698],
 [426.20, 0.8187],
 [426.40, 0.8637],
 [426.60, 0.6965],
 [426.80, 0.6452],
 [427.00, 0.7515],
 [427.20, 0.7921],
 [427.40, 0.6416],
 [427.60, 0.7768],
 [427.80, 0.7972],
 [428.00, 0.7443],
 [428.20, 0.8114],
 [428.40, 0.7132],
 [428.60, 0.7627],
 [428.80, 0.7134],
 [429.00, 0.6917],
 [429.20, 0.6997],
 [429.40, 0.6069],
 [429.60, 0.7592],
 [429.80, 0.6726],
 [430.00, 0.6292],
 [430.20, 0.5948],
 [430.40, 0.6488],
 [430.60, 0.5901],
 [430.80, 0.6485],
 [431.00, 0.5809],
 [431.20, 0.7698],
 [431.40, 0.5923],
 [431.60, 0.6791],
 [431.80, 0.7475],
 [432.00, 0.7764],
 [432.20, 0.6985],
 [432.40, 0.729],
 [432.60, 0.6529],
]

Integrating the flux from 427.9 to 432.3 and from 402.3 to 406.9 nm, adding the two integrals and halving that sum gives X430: 3.4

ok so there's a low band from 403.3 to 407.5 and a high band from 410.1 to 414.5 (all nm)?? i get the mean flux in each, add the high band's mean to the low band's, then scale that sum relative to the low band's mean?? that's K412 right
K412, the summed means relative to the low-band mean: 1.85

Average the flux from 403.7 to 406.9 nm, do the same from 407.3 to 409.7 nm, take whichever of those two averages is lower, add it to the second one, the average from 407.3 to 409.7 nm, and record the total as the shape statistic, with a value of 1.42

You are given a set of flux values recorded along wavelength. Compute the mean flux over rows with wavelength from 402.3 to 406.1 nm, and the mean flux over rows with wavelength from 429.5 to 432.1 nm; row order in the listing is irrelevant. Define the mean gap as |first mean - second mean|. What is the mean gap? 0.15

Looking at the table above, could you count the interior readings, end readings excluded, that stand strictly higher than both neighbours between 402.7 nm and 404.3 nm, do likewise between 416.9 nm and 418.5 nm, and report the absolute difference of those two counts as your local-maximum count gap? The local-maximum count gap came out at 0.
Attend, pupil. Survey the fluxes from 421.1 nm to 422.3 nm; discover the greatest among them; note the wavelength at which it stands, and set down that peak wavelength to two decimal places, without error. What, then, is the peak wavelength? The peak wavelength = 421.40 nm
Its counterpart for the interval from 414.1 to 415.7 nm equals 415.60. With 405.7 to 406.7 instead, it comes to 405.80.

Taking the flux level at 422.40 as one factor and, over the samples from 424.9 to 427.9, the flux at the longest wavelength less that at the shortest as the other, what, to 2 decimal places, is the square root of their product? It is 0.29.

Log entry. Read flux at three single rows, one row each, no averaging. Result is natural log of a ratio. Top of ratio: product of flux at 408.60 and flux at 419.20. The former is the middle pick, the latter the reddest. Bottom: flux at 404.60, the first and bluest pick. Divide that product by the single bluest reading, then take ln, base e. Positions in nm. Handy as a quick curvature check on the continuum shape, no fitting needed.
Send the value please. -0.18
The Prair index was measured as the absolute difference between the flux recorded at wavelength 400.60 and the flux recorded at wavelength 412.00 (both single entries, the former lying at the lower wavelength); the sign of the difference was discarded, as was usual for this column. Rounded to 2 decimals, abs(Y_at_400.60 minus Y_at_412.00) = 0.21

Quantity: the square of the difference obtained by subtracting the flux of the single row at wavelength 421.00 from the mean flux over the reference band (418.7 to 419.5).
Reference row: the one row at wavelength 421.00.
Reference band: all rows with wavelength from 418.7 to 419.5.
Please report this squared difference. 0.000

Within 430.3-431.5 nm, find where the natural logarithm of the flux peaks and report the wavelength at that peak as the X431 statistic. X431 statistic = 431.20 nm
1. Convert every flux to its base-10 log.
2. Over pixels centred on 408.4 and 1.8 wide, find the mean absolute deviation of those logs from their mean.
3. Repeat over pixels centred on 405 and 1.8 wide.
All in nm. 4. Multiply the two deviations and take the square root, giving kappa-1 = 0.037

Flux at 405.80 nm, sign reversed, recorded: -0.87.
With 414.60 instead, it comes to -0.75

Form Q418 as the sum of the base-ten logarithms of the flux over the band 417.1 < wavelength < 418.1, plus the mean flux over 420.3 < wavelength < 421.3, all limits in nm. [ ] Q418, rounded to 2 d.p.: -0.03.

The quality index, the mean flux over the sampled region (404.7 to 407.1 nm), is 0.818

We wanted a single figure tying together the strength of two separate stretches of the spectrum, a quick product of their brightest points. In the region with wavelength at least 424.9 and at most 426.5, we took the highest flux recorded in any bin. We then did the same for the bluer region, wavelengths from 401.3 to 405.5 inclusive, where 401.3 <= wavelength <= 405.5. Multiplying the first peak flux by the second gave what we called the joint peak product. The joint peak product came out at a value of 0.84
